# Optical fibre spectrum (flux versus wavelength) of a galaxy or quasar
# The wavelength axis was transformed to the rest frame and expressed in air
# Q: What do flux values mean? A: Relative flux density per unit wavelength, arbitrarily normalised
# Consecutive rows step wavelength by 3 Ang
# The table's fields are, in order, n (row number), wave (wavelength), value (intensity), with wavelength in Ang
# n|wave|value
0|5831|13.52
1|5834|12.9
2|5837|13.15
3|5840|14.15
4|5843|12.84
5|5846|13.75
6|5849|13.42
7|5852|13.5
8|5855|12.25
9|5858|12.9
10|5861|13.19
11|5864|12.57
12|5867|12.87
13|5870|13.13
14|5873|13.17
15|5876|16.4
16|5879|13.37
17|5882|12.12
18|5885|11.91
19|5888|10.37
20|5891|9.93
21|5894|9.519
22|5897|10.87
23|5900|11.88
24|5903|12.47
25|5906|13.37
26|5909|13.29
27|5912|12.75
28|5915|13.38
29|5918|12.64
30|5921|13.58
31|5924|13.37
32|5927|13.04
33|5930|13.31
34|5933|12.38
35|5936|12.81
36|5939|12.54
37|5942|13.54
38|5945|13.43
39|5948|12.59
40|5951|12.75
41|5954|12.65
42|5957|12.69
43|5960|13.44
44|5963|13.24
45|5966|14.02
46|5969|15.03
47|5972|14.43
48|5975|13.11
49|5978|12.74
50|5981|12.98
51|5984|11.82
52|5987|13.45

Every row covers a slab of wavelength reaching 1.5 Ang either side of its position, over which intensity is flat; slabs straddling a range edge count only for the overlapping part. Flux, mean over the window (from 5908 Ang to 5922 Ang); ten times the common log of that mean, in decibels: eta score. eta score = 11.2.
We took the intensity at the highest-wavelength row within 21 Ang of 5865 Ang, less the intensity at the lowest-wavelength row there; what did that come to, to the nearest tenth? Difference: -1.8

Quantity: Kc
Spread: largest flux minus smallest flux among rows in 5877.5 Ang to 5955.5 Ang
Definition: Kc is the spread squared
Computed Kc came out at 16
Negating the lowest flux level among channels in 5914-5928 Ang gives -12.6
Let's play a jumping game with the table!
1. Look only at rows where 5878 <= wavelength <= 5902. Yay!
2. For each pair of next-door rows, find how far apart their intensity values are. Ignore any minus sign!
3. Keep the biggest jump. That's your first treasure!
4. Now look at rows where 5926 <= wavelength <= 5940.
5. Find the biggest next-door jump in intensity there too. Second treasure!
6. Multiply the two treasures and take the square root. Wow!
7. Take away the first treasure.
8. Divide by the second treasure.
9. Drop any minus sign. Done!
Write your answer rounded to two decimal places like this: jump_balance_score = 0.37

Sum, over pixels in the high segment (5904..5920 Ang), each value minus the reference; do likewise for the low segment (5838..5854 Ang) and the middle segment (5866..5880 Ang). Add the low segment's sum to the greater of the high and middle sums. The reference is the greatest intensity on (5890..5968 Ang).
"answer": -3.6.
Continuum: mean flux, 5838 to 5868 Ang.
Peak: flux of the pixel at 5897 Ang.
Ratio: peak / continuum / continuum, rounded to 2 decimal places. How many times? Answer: 0.06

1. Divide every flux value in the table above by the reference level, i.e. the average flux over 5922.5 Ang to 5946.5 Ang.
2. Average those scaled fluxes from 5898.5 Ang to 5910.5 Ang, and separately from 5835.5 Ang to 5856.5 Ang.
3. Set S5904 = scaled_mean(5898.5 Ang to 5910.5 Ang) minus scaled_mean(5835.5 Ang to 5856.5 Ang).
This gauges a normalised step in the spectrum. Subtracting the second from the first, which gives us -0.042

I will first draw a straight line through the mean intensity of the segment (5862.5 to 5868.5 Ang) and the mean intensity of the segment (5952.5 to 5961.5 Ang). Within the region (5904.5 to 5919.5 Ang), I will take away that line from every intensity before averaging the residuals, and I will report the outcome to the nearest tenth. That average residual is 0.3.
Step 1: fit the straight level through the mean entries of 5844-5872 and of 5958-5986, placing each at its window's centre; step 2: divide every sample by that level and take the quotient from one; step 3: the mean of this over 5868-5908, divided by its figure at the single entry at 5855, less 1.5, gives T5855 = -0.3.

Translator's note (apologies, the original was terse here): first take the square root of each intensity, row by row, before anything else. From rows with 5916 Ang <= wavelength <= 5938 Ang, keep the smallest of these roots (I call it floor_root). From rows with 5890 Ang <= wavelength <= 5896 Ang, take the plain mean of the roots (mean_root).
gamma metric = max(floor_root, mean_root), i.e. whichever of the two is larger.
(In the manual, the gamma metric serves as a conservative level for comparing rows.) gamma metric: 3.52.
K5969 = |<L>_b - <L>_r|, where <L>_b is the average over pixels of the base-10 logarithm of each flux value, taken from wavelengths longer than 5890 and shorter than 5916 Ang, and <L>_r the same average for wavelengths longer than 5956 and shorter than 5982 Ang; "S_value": 0.06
